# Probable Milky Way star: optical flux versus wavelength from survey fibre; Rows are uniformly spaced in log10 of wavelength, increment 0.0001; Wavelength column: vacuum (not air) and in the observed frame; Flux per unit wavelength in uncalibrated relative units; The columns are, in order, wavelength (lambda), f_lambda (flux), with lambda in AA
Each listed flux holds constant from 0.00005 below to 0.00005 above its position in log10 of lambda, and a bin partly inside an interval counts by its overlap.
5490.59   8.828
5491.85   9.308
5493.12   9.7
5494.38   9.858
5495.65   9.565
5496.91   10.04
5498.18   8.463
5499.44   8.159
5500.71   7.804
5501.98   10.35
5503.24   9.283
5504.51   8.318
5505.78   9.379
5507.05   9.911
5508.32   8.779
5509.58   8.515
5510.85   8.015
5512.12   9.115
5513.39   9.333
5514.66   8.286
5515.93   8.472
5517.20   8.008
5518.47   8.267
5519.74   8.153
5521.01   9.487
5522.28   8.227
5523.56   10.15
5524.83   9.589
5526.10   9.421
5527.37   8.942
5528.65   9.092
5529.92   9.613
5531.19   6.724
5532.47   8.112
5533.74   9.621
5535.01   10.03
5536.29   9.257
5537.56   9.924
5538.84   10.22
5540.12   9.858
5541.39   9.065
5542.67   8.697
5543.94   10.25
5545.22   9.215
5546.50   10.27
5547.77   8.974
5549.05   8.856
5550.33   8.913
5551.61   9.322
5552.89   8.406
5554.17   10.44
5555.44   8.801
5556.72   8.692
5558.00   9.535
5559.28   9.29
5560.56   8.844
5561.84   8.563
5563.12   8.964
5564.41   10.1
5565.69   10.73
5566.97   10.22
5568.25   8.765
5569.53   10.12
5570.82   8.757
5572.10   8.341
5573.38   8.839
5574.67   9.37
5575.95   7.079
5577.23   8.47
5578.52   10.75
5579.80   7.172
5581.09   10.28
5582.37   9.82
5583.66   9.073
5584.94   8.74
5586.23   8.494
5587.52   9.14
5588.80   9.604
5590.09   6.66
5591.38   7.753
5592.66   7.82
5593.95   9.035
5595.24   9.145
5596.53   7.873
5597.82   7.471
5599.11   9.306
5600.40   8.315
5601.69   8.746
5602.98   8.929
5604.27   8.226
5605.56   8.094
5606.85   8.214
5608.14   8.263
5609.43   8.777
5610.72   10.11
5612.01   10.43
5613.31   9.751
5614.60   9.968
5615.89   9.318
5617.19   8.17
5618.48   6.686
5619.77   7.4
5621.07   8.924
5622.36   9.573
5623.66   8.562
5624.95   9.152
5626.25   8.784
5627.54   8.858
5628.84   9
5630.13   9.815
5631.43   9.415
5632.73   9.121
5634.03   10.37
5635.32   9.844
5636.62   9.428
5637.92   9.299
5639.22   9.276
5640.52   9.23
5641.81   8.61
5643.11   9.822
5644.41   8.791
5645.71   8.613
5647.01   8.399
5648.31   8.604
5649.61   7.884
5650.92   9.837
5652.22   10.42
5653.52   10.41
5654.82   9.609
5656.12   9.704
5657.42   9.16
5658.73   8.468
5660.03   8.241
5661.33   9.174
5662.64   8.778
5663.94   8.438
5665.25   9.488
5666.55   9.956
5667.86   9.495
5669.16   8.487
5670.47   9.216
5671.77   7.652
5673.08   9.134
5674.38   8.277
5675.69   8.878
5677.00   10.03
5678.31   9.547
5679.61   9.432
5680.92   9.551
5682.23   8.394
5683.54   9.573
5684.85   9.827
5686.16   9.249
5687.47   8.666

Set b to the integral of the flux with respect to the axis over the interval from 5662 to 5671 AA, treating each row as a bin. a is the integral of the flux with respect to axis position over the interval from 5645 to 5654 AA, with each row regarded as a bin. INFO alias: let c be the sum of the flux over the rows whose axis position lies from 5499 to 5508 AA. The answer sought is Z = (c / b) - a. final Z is -81.5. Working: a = 82.2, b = 82.1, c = 63.2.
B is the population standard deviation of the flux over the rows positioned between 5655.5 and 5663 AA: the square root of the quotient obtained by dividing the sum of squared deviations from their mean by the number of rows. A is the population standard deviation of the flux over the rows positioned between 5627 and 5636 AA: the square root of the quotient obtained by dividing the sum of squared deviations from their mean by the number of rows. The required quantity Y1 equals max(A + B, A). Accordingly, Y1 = 1.0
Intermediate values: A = 0.51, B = 0.49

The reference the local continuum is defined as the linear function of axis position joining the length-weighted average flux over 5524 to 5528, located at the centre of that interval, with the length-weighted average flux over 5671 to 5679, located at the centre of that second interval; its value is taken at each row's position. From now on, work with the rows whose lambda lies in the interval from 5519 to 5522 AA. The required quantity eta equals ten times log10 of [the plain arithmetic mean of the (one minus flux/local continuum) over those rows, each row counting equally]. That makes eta -12.2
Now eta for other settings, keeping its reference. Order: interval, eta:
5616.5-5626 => -10.9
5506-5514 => -13.0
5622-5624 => -26.3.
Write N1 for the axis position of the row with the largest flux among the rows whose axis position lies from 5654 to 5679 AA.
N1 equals 5677.00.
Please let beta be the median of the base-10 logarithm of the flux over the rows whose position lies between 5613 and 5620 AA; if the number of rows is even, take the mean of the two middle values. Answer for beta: 0.941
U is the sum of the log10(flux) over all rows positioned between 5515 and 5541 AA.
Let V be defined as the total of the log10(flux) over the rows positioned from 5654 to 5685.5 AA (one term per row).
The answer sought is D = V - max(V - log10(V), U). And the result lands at 1.36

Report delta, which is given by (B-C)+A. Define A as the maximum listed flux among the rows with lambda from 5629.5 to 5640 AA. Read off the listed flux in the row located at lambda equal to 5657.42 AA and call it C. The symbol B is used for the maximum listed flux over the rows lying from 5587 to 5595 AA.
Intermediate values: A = 10.37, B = 9.604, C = 9.16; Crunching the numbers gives 10.8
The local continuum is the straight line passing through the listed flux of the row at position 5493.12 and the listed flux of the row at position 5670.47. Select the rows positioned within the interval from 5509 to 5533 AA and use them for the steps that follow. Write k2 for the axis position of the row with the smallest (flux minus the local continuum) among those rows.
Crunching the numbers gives 5531.19 AA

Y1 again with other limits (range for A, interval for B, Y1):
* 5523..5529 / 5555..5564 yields 0.7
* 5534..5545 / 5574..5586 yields 1.7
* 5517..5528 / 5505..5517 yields 1.3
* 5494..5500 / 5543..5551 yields 1.4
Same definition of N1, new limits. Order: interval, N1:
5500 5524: 5501.98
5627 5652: 5634.03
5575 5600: 5578.52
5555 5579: 5578.52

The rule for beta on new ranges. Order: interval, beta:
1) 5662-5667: 0.960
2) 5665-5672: 0.971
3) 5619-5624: 0.942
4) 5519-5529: 0.966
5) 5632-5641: 0.968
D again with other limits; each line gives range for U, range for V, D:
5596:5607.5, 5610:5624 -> 1.02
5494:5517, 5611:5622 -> -9.60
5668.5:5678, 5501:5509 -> -0.79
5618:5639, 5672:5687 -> -4.62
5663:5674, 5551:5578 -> 1.30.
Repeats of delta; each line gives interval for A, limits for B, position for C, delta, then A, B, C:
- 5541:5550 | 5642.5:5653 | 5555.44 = 11.9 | 10.27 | 10.42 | 8.801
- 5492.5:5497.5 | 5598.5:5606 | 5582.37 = 9.5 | 10.04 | 9.306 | 9.82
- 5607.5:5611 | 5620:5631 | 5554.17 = 9.5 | 10.11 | 9.815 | 10.44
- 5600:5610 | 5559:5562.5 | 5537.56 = 8.3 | 8.929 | 9.29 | 9.924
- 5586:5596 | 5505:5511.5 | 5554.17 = 9.1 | 9.604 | 9.911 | 10.44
